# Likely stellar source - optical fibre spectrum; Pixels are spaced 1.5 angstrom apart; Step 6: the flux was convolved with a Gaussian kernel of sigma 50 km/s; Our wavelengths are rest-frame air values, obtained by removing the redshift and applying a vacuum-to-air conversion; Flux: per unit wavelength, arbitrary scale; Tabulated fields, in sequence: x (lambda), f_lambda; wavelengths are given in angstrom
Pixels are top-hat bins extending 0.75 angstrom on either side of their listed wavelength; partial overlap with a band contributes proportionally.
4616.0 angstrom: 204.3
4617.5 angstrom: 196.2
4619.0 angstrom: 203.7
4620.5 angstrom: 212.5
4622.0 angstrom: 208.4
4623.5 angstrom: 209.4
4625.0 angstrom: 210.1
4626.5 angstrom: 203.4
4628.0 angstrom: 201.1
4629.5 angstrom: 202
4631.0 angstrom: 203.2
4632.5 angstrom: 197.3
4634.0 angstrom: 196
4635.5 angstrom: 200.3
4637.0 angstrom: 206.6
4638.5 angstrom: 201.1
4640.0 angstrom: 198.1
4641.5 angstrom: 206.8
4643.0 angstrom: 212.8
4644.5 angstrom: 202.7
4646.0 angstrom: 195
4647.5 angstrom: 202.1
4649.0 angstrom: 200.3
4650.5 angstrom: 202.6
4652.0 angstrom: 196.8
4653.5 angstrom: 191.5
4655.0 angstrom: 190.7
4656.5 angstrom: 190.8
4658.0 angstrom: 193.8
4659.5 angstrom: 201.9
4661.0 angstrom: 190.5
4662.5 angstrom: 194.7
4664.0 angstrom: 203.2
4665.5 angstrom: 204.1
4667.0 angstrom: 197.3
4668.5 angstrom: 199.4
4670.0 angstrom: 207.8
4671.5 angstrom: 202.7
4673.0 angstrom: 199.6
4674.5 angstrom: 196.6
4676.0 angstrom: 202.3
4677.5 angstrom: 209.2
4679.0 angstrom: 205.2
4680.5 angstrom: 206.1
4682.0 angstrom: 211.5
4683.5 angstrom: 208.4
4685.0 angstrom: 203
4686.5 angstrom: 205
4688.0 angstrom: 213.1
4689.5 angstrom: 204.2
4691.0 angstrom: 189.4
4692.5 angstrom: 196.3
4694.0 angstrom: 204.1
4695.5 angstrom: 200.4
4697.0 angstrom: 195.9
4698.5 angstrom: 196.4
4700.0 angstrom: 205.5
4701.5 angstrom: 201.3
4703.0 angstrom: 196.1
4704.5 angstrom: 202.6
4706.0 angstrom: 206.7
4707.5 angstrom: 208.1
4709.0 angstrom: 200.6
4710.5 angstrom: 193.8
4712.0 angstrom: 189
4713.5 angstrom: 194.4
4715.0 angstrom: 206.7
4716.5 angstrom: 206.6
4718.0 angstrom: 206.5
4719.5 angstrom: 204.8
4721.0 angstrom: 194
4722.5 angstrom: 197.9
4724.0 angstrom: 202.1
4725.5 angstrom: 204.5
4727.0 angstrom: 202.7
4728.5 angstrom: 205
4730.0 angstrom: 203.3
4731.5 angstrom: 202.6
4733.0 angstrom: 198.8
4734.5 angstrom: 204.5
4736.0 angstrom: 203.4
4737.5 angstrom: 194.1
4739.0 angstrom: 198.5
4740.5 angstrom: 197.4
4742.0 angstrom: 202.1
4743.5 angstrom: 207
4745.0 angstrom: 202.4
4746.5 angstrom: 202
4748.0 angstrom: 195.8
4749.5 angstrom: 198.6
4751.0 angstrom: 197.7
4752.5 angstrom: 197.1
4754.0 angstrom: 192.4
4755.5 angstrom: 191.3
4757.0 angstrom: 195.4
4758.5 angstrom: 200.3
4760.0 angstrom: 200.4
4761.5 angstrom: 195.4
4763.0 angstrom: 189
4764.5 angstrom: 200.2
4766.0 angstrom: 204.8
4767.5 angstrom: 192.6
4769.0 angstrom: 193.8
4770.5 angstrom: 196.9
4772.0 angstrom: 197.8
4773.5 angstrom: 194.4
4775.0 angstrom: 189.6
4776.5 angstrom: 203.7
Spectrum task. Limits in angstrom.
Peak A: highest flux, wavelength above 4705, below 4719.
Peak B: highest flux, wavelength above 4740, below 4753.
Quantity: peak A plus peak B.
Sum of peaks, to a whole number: 415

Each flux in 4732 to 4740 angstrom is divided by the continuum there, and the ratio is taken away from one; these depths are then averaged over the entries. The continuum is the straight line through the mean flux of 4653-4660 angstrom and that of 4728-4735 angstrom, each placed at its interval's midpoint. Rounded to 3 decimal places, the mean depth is 0.017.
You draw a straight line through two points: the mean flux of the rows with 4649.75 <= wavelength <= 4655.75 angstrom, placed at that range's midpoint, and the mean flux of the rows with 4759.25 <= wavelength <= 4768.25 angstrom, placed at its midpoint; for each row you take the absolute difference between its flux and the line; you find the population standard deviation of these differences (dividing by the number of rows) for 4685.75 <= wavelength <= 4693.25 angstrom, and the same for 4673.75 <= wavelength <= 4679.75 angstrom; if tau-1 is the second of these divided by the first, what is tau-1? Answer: 0.85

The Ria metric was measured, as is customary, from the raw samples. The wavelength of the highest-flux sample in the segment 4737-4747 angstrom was 4743.5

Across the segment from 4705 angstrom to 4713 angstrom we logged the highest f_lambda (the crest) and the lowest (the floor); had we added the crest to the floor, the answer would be 397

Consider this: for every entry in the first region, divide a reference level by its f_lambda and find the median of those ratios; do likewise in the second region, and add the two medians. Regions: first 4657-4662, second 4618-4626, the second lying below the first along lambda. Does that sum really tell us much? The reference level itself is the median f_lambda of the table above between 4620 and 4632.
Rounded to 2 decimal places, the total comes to 2.05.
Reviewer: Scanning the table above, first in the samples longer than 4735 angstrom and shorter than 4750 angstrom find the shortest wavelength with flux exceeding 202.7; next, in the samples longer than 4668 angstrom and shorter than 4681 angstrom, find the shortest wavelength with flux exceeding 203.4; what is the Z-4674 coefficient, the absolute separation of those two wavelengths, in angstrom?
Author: 66.0 angstrom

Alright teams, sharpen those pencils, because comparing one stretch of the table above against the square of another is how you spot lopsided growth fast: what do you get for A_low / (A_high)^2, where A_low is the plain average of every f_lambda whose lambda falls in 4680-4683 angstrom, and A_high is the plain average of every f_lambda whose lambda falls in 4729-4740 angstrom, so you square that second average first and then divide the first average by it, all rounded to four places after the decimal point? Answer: 0.0052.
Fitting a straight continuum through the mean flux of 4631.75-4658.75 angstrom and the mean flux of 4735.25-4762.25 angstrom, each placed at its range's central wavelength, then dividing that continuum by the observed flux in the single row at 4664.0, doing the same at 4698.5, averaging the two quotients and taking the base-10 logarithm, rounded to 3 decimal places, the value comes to -0.002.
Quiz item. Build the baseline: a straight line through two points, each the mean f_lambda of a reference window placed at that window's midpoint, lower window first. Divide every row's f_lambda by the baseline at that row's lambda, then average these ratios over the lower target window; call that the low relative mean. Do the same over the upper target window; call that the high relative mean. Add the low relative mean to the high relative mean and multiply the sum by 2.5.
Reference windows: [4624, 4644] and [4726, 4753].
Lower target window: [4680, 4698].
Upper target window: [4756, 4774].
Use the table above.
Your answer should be 4.97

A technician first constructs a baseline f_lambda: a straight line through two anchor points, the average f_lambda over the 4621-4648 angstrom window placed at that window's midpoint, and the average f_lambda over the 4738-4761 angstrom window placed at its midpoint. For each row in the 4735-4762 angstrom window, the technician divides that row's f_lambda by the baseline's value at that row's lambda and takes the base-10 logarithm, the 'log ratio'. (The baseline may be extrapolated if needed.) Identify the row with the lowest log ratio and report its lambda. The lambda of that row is 4755.5 angstrom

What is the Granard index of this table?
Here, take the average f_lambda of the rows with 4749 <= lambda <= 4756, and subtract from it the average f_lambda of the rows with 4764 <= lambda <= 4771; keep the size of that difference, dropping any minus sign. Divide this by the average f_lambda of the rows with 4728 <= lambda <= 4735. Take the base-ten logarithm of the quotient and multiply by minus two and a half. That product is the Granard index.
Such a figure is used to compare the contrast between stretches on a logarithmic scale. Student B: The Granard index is 4.9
